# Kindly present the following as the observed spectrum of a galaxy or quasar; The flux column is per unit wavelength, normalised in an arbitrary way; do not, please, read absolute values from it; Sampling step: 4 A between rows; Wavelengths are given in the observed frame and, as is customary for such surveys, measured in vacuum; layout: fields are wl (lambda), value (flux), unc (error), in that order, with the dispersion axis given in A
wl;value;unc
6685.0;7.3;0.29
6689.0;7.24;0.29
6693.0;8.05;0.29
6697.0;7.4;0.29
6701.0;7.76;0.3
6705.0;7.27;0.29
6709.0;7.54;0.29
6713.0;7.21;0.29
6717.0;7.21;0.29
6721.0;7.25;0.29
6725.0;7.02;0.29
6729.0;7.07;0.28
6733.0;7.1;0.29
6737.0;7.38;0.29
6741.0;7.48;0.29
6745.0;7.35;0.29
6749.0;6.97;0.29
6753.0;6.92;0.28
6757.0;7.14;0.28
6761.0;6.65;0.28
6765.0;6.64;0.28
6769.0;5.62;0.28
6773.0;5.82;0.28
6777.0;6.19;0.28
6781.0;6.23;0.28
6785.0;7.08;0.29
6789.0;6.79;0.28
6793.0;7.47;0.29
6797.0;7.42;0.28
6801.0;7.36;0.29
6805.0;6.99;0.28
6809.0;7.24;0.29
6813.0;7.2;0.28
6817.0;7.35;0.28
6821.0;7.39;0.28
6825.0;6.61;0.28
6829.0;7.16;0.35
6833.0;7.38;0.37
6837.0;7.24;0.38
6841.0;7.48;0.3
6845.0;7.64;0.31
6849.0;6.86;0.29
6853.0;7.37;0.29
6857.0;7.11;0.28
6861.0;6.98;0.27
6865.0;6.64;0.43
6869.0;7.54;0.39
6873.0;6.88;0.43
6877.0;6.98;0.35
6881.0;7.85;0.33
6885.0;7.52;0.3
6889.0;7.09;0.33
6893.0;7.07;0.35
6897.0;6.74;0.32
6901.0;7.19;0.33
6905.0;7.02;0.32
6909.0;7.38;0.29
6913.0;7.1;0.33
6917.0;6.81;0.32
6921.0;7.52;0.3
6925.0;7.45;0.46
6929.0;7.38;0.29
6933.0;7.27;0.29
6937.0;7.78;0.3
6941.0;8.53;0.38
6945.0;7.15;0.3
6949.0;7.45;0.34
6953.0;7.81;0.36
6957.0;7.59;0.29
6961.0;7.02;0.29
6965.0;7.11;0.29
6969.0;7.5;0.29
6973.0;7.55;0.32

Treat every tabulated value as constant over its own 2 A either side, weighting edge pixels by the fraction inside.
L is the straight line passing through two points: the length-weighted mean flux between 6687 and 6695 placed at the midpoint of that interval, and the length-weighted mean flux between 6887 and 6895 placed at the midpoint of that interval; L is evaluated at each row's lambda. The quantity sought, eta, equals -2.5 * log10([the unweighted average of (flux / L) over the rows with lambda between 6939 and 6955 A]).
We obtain -0.121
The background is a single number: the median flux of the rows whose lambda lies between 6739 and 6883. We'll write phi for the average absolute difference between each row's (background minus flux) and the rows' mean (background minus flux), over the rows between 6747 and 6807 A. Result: 0.45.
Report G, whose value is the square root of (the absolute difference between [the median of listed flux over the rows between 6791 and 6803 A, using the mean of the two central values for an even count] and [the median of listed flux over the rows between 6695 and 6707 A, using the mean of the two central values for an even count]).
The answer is 0.1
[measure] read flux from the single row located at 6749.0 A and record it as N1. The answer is 6.97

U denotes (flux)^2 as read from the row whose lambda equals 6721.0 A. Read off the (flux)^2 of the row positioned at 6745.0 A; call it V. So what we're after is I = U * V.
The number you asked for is 2840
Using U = 52.6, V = 54.0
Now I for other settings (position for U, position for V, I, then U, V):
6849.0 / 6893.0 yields 2352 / 47.1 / 50.0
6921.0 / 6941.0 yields 4115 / 56.6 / 72.8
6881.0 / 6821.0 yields 3365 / 61.6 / 54.6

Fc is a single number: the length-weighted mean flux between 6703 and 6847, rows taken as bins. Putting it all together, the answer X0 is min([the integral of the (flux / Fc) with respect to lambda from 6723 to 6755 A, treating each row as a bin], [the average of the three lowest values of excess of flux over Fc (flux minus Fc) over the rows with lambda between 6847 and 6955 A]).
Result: -0.32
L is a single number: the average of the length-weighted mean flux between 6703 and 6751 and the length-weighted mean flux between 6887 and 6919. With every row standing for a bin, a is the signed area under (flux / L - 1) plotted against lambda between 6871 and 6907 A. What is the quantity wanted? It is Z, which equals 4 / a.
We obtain 154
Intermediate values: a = 0.0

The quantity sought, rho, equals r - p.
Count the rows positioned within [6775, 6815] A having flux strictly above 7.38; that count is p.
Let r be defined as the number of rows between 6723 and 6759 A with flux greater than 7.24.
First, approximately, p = 2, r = 3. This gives 1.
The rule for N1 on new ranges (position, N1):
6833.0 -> 7.38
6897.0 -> 6.74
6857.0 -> 7.11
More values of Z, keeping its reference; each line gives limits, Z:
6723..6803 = -1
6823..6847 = 11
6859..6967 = 2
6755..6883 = -2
